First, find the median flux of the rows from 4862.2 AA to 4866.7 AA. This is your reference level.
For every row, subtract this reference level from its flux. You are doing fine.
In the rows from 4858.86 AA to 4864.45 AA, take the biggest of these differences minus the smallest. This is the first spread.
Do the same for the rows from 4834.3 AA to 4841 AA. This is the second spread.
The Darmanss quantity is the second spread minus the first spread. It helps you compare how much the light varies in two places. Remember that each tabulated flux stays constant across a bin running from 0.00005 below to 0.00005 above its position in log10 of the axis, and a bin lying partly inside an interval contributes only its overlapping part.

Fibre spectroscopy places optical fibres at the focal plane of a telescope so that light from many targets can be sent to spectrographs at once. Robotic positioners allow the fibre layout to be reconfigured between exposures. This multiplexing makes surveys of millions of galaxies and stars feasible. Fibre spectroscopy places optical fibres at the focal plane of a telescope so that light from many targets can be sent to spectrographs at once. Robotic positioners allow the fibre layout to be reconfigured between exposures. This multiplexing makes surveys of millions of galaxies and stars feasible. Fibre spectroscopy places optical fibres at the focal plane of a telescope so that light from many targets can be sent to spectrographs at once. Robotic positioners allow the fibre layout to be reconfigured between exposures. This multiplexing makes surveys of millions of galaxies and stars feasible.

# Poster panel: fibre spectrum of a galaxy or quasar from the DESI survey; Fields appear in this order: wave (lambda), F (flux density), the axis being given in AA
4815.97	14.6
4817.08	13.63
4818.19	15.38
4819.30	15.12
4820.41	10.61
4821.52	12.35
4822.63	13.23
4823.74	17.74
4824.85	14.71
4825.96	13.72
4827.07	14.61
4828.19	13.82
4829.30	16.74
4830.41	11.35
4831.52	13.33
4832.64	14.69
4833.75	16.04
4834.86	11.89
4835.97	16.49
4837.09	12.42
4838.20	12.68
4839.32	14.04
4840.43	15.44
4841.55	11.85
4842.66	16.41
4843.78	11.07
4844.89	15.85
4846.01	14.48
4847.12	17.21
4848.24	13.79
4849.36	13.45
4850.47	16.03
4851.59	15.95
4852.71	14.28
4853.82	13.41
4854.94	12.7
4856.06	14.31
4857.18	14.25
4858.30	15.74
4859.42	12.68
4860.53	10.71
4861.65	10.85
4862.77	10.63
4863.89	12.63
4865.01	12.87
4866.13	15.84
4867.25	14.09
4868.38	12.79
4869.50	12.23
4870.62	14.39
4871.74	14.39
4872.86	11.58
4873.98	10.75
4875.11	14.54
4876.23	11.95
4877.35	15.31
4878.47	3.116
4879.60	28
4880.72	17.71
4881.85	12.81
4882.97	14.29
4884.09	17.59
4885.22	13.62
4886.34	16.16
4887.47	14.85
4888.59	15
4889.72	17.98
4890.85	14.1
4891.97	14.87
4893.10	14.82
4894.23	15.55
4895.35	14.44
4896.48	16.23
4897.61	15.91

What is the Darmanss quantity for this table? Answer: 3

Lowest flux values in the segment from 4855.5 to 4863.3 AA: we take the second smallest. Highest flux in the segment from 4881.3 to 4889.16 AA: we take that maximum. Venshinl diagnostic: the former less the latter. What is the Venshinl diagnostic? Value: -6.9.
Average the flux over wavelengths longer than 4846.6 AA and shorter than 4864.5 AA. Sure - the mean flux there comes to 13.7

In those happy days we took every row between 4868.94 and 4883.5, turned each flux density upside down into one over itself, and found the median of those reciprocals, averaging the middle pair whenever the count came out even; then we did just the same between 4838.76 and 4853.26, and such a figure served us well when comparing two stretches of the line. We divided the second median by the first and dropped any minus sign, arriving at 0.99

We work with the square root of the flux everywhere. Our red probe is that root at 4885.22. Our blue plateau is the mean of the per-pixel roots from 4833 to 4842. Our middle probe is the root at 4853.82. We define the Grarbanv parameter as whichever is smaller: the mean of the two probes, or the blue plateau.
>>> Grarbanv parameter 3.68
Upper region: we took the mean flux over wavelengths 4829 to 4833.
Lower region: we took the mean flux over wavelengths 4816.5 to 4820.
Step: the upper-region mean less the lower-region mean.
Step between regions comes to -0.7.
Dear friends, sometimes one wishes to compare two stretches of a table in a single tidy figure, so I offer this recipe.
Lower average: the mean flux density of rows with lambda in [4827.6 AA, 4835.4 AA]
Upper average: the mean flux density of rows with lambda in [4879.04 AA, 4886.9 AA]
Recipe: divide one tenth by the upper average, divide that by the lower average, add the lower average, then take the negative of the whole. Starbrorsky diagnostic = -14.0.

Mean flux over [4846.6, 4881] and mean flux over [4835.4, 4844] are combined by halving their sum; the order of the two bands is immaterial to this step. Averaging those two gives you 13.8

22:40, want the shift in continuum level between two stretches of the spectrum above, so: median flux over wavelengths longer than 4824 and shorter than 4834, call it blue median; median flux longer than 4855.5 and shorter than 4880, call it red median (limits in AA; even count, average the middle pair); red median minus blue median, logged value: -1.8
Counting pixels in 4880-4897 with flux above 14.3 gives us 11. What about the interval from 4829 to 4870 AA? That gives 14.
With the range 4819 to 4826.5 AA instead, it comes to 3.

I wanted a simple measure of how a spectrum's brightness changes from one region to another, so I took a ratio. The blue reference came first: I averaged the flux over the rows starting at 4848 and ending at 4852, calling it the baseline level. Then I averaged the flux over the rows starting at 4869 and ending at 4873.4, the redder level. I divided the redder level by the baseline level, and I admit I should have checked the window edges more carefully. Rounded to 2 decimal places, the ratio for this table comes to 0.89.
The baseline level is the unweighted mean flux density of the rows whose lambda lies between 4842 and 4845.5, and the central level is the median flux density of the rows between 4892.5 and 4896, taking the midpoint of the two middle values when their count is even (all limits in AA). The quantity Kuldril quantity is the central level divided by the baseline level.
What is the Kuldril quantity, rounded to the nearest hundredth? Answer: 1.03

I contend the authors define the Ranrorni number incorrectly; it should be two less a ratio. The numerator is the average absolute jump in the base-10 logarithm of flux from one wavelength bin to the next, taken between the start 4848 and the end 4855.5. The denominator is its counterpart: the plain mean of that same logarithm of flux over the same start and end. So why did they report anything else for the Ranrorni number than 1.97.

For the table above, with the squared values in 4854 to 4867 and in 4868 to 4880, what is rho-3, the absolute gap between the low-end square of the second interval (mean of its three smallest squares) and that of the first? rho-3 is 29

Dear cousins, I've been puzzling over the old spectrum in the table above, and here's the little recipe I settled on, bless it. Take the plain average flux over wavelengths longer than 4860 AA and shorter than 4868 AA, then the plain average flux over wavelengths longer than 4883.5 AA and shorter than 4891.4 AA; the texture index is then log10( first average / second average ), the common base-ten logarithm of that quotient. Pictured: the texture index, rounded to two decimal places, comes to -0.10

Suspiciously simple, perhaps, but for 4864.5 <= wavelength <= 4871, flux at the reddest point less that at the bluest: 2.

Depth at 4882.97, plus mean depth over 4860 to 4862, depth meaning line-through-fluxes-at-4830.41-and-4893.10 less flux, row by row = 2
